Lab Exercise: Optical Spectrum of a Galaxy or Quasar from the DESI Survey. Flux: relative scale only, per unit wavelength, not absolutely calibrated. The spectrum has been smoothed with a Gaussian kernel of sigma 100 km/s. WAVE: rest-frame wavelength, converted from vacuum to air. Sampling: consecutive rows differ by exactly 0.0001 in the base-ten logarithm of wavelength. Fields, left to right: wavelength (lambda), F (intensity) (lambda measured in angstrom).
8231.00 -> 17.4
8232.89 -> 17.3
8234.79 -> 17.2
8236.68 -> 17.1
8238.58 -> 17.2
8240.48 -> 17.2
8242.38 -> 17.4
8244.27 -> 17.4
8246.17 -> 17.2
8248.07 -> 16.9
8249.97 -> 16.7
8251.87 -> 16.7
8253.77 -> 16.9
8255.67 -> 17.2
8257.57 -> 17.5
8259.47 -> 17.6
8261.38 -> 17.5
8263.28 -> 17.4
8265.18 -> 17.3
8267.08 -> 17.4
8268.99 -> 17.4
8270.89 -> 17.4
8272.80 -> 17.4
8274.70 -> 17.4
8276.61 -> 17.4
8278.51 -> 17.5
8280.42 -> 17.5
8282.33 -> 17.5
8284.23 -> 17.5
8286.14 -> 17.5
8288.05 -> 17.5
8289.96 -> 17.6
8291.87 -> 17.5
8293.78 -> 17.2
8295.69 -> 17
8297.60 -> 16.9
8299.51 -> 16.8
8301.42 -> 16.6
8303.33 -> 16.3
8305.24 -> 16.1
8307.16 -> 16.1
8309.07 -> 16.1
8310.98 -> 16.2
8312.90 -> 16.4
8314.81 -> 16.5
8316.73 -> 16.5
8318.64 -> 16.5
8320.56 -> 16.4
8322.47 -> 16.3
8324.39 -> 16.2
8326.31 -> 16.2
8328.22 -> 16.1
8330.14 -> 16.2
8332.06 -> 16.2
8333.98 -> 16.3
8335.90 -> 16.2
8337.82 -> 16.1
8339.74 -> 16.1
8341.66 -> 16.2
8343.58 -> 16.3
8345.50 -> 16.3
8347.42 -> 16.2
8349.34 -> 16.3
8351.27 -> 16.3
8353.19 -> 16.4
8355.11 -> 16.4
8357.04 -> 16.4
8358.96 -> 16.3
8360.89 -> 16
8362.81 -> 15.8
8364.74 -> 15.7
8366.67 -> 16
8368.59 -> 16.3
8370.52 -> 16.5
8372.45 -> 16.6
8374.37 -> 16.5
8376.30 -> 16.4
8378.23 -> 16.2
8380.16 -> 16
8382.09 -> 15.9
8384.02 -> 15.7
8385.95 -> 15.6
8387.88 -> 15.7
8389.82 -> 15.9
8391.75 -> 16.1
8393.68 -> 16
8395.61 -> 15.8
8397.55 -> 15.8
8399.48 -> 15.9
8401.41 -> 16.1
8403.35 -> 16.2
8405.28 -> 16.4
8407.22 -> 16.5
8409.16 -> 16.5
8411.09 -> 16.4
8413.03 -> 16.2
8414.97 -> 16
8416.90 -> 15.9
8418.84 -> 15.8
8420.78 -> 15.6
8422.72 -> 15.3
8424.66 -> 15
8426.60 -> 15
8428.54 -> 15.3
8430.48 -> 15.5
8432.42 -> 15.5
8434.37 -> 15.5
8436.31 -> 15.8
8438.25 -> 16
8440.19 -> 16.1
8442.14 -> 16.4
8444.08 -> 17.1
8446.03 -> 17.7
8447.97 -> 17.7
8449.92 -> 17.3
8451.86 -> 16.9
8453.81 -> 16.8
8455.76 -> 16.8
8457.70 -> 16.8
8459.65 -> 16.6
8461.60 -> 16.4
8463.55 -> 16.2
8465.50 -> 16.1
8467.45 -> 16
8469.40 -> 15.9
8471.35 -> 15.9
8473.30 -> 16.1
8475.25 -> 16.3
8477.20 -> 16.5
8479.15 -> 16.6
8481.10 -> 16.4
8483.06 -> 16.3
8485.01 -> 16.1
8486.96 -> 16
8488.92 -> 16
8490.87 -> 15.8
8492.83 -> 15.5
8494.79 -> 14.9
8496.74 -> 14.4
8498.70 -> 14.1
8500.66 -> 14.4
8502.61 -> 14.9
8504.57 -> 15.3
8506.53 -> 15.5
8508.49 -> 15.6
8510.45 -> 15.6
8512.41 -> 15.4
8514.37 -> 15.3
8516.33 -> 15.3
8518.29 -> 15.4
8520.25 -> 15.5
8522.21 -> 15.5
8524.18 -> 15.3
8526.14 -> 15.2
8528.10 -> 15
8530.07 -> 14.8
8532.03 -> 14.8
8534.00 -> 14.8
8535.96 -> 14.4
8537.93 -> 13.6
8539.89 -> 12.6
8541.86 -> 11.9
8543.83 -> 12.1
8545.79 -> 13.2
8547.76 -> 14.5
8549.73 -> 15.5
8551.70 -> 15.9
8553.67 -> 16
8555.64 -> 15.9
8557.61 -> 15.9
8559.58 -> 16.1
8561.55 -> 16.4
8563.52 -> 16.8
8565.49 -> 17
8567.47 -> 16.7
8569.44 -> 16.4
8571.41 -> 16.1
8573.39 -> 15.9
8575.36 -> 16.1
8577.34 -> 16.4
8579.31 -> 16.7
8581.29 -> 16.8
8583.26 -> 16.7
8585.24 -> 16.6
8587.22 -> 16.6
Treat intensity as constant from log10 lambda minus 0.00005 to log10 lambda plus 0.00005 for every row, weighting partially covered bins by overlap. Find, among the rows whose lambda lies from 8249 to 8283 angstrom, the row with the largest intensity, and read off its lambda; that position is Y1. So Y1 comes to 8259.47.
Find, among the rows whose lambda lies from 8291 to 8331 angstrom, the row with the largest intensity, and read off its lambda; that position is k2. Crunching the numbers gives 8291.87 angstrom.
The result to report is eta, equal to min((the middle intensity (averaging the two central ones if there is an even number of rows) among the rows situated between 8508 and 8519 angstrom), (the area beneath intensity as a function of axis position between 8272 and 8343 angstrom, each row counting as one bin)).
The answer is 15.4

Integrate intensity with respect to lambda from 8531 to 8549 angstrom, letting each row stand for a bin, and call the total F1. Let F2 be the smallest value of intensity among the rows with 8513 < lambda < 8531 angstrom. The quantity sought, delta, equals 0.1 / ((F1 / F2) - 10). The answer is 0.015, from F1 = 244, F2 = 14.8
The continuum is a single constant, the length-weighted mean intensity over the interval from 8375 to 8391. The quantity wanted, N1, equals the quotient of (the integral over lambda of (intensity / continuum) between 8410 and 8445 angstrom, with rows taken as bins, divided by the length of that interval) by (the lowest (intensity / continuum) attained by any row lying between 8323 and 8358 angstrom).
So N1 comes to 0.98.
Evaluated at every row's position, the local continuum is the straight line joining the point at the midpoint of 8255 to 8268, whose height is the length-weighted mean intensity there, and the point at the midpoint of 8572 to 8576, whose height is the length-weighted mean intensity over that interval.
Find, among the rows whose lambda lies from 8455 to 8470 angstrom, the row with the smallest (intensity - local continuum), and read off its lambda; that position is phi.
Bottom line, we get 8469.40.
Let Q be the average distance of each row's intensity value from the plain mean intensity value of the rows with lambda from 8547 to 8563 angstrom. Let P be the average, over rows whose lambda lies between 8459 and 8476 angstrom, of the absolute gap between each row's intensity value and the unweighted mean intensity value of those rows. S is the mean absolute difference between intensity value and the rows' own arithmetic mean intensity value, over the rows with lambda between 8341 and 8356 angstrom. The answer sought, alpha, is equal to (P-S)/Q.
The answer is 0.3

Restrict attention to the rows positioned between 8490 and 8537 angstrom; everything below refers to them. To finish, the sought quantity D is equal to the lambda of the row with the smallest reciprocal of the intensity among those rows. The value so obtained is 8490.87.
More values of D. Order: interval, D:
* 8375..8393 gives 8376.30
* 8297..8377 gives 8297.60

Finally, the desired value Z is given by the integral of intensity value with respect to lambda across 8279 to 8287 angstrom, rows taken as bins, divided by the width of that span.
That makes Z 17.5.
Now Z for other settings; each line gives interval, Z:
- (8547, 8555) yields 15.5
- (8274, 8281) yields 17.4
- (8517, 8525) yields 15.4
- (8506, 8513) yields 15.5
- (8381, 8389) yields 15.7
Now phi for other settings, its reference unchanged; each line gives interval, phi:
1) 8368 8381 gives 8380.16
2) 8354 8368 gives 8364.74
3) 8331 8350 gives 8337.82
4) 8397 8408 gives 8397.55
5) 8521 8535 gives 8530.07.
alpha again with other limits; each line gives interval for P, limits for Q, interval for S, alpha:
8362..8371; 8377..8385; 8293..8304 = 0.3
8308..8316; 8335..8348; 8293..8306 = -2.9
